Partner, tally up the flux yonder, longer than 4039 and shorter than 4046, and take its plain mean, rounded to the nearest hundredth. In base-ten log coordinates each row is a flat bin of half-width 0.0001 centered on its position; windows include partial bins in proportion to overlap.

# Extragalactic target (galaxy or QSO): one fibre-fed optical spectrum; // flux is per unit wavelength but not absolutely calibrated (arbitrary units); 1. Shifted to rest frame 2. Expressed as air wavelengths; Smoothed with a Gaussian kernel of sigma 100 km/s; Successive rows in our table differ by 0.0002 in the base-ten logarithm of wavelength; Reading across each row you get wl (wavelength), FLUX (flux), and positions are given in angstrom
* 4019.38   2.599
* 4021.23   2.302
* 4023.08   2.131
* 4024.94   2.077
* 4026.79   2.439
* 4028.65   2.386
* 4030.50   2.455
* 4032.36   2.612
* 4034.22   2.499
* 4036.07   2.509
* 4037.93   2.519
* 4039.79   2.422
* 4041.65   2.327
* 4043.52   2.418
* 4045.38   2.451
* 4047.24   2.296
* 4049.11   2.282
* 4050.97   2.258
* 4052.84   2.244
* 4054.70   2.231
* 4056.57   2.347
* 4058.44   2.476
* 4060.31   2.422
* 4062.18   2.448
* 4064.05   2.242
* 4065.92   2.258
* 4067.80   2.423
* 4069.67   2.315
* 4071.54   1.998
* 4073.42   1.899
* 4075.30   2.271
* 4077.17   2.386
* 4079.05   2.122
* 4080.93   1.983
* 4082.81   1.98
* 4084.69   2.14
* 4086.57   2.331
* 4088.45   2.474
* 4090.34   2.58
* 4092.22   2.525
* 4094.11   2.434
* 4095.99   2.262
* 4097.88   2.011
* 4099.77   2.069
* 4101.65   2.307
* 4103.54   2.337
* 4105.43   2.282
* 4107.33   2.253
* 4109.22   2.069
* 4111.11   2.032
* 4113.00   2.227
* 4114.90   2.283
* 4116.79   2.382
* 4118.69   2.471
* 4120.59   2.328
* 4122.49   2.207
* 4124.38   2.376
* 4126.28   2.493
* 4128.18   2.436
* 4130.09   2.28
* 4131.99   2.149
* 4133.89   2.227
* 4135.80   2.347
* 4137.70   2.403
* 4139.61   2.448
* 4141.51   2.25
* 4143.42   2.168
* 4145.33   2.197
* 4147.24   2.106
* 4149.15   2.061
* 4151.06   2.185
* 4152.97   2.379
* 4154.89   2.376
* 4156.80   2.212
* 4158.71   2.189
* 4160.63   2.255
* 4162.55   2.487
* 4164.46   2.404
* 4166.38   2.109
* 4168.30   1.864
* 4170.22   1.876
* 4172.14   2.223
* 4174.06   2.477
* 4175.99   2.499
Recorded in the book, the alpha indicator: 2.40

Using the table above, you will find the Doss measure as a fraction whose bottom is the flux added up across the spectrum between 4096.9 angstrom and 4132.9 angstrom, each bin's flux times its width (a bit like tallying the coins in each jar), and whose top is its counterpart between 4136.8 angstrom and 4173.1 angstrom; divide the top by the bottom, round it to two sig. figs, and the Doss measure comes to 0.99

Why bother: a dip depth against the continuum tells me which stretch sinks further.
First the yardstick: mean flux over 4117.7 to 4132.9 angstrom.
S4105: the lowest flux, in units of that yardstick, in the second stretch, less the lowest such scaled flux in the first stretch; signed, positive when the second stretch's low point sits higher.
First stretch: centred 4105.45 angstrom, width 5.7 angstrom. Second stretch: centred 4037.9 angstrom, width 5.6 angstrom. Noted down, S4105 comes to 0.07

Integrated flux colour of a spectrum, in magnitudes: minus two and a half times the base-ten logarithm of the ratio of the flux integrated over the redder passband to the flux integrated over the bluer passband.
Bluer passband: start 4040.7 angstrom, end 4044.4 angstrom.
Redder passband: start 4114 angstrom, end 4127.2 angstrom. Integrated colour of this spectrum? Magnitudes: -1.4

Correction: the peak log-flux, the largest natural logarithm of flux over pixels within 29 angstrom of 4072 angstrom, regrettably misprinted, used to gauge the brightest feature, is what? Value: 0.95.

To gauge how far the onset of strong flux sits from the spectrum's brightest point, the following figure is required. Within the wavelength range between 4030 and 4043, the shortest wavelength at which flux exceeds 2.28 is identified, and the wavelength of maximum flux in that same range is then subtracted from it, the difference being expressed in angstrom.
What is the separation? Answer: -1.9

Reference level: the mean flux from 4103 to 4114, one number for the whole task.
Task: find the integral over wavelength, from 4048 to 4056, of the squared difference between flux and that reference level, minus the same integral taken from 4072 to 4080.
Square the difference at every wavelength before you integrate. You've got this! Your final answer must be -0.2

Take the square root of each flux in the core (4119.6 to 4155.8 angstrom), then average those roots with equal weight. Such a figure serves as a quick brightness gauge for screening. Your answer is 1.51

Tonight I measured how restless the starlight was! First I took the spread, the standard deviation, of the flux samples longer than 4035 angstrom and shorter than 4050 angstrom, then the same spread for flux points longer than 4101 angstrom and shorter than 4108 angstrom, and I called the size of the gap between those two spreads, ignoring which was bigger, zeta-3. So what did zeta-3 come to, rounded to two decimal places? 0.06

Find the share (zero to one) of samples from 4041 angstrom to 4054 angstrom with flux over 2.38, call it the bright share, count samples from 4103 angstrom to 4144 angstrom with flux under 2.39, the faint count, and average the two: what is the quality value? 8.6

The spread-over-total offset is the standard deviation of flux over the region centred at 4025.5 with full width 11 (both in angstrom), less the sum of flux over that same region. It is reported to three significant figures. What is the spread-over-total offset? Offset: -13.6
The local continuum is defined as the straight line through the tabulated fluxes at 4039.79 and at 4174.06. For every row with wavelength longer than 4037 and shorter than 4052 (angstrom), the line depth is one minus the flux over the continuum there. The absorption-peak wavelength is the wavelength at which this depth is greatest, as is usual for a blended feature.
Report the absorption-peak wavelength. 4050.97 angstrom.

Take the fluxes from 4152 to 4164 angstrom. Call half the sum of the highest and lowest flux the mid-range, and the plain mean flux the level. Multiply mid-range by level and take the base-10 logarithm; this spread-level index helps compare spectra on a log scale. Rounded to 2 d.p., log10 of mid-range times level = 0.73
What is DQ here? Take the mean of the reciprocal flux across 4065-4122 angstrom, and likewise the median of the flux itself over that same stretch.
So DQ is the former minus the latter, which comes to -1.83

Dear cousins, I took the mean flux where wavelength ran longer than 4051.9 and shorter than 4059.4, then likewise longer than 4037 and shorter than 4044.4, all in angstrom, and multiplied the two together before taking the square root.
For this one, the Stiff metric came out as 2.37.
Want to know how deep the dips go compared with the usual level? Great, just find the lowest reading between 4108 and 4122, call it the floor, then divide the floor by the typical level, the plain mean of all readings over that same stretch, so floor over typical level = 0.901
